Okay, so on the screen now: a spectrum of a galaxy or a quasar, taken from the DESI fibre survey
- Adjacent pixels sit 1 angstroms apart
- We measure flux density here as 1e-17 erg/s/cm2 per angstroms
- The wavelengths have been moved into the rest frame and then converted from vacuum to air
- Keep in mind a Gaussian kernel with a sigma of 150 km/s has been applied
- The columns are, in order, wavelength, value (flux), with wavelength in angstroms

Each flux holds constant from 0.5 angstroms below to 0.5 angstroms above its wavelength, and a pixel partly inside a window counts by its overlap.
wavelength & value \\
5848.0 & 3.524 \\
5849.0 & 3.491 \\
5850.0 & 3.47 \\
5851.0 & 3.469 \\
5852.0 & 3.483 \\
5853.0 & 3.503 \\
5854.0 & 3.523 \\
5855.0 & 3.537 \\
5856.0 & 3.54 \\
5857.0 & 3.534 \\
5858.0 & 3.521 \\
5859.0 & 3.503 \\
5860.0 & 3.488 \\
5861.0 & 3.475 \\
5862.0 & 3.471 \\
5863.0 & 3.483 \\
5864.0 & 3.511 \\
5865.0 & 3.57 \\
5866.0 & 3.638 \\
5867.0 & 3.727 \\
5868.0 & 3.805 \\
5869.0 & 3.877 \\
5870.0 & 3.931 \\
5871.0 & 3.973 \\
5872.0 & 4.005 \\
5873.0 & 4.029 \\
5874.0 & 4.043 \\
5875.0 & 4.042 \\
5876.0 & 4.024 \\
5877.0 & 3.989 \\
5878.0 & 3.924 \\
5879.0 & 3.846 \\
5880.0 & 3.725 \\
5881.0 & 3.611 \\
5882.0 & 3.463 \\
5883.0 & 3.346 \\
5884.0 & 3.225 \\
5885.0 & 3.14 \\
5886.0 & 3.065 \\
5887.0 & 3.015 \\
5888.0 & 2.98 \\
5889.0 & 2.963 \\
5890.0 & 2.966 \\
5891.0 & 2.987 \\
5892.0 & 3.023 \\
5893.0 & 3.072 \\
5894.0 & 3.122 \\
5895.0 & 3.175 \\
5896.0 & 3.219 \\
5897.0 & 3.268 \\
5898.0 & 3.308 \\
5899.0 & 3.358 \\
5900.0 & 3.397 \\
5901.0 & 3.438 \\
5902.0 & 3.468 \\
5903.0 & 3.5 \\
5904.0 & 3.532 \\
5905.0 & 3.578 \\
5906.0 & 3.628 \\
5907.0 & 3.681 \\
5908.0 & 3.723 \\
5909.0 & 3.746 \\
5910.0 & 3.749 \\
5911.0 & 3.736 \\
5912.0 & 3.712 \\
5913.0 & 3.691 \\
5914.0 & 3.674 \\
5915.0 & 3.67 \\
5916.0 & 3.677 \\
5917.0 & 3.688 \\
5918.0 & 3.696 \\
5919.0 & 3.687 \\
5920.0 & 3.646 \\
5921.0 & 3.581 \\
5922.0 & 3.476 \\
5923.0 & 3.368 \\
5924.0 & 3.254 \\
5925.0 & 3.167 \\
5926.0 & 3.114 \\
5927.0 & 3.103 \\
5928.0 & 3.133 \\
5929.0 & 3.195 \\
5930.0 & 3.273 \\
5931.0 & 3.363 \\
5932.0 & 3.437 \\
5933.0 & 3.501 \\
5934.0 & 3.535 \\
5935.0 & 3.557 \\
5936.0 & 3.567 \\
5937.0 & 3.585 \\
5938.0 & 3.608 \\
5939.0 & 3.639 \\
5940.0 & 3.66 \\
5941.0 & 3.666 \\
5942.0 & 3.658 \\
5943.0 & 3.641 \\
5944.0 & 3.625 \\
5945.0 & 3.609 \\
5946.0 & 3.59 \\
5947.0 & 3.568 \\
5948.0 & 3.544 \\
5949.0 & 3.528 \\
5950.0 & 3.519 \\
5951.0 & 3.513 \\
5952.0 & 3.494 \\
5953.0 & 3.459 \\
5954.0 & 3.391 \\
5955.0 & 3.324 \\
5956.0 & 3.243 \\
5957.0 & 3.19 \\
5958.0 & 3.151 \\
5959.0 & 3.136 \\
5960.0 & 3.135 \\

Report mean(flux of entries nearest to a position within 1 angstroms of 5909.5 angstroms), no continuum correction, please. 3.75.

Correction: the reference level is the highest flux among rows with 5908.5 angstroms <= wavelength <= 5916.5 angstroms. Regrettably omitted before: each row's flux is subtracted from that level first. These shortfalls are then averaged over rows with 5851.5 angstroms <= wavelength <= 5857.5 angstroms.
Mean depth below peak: 0.23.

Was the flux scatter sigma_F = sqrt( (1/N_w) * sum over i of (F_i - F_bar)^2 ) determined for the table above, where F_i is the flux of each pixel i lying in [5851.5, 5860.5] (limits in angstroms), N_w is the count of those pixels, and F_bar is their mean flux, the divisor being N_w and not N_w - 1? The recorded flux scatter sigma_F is 0.02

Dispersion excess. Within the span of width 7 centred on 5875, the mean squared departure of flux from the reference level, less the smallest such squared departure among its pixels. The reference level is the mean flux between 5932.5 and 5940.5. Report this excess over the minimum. 0.066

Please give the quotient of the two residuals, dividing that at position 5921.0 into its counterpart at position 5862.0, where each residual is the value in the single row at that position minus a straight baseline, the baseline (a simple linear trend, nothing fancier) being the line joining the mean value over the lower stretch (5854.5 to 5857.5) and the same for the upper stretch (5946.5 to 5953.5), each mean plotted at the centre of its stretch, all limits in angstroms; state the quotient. -1.1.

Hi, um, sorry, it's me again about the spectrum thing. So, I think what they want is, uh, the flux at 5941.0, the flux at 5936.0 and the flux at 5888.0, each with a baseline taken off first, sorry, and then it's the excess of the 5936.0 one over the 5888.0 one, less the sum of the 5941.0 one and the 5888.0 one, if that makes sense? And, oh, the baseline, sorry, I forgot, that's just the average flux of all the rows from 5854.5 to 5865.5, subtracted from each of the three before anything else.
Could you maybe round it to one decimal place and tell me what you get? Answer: 1.0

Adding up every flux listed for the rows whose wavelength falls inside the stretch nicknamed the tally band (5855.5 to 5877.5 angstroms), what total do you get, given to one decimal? 82.2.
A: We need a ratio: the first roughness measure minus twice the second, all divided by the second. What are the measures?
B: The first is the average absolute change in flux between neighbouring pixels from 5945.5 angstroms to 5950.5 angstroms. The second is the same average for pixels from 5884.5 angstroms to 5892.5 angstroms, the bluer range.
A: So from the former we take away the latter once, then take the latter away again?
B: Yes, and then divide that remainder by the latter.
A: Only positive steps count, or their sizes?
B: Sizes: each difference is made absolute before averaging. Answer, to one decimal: -1.5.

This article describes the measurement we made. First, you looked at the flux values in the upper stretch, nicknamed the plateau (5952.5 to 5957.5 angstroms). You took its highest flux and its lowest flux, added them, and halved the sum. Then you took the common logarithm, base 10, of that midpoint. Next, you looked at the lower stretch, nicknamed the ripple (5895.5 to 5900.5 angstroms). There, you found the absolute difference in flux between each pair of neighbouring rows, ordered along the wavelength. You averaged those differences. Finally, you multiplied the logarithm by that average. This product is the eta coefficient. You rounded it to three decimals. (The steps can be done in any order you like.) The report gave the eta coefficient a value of 0.023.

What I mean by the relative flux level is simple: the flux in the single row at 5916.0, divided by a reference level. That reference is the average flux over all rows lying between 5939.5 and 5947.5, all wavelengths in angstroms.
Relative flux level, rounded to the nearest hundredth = 1.01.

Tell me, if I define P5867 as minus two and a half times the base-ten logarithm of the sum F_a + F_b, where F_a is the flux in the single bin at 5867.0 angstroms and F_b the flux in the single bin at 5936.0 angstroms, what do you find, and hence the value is -2.16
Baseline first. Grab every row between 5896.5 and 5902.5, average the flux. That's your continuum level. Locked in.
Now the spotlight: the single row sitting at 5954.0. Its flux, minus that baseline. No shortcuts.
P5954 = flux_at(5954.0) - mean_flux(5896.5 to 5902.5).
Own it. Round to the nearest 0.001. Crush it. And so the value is 0.018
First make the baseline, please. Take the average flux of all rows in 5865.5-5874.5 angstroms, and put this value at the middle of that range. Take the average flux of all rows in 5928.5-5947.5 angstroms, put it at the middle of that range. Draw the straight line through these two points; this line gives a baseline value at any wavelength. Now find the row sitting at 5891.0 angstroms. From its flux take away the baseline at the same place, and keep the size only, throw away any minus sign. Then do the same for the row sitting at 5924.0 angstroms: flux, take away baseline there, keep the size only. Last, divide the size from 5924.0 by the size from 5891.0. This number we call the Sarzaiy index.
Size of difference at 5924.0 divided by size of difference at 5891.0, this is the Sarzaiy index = 0.5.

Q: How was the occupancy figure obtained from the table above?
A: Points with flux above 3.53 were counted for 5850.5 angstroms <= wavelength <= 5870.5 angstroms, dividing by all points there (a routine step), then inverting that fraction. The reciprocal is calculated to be 2.2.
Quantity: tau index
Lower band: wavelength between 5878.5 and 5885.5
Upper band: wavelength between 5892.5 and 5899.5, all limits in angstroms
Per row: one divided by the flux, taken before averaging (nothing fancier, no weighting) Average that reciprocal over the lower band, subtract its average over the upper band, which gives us -0.022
